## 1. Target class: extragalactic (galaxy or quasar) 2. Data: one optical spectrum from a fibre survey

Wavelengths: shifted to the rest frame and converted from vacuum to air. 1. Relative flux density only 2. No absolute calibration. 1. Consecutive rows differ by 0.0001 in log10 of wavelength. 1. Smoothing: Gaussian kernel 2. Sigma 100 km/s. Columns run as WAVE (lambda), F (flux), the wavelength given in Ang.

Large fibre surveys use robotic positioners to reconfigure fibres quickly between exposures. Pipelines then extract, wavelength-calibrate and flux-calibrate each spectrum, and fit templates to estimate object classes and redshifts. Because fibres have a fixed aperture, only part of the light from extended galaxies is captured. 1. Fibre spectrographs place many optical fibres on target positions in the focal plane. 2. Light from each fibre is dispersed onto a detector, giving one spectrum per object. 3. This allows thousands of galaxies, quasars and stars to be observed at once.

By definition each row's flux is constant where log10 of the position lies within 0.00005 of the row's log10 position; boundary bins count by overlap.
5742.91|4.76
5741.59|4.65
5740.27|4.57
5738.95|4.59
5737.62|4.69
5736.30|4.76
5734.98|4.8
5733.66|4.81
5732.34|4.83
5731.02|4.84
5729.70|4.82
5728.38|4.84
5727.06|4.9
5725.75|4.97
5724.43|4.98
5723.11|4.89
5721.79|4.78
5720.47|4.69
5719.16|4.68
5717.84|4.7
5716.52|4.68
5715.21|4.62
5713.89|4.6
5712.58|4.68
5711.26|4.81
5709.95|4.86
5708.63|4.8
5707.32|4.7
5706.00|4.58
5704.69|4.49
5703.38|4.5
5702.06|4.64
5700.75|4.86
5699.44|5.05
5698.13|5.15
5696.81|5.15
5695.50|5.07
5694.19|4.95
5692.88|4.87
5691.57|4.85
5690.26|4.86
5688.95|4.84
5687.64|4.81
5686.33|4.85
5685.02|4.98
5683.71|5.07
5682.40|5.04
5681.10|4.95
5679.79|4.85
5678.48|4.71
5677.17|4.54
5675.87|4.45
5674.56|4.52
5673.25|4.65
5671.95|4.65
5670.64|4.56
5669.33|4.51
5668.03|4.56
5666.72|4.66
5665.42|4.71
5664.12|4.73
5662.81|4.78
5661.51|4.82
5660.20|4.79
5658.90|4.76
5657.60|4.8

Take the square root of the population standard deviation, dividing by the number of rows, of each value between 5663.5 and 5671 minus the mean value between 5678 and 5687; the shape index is 0.29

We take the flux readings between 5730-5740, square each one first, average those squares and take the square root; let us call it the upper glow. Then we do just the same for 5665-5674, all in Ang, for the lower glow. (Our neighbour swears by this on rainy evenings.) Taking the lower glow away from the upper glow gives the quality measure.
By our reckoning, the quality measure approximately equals 0.15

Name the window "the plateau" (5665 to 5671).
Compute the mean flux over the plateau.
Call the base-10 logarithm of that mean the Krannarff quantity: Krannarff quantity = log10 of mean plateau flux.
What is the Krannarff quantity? 0.663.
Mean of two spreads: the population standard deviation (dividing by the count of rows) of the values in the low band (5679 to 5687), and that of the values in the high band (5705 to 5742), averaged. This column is 0.099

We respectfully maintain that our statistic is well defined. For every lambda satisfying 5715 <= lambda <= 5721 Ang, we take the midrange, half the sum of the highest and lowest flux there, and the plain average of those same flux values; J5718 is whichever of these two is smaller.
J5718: 4.66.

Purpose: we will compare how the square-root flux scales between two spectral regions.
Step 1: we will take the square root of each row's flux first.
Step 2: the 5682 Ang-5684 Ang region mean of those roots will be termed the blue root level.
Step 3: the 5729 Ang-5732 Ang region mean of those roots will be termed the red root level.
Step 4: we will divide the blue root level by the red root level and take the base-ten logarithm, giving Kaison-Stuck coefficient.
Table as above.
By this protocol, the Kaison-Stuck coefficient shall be 0.010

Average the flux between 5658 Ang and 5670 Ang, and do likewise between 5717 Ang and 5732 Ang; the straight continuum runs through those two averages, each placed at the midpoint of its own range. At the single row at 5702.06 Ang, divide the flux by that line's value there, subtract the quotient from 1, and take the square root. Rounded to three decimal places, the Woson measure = 0.171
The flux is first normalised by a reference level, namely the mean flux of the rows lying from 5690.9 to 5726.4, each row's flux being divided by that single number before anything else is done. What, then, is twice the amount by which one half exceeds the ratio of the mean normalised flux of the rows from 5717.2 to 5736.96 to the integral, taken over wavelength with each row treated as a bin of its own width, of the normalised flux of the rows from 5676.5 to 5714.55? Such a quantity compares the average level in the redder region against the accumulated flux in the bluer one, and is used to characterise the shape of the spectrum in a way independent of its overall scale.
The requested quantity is 0.95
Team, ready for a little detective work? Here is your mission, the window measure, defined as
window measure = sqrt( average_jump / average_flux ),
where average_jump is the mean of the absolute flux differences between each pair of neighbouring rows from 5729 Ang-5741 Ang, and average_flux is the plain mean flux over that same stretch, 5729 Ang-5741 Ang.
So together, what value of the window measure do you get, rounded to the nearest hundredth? 0.09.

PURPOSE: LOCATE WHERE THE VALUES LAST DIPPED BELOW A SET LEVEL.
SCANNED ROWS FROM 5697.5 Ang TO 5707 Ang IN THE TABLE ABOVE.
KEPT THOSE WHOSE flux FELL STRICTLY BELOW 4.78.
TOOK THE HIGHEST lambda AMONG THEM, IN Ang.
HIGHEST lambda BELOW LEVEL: 5706.00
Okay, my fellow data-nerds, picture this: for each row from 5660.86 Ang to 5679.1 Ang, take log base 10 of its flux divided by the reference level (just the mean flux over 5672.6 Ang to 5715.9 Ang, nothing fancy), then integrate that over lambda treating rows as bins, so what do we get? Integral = -0.28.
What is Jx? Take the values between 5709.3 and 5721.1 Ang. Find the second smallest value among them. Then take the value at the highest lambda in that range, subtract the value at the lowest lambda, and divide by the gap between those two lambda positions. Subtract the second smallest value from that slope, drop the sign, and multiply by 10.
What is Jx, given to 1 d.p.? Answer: 46.4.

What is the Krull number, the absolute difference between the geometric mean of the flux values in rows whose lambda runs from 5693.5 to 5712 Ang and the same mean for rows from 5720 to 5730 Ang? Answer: 0.03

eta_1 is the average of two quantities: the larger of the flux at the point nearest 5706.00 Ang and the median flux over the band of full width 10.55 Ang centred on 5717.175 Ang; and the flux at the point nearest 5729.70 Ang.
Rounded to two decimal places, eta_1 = 4.75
